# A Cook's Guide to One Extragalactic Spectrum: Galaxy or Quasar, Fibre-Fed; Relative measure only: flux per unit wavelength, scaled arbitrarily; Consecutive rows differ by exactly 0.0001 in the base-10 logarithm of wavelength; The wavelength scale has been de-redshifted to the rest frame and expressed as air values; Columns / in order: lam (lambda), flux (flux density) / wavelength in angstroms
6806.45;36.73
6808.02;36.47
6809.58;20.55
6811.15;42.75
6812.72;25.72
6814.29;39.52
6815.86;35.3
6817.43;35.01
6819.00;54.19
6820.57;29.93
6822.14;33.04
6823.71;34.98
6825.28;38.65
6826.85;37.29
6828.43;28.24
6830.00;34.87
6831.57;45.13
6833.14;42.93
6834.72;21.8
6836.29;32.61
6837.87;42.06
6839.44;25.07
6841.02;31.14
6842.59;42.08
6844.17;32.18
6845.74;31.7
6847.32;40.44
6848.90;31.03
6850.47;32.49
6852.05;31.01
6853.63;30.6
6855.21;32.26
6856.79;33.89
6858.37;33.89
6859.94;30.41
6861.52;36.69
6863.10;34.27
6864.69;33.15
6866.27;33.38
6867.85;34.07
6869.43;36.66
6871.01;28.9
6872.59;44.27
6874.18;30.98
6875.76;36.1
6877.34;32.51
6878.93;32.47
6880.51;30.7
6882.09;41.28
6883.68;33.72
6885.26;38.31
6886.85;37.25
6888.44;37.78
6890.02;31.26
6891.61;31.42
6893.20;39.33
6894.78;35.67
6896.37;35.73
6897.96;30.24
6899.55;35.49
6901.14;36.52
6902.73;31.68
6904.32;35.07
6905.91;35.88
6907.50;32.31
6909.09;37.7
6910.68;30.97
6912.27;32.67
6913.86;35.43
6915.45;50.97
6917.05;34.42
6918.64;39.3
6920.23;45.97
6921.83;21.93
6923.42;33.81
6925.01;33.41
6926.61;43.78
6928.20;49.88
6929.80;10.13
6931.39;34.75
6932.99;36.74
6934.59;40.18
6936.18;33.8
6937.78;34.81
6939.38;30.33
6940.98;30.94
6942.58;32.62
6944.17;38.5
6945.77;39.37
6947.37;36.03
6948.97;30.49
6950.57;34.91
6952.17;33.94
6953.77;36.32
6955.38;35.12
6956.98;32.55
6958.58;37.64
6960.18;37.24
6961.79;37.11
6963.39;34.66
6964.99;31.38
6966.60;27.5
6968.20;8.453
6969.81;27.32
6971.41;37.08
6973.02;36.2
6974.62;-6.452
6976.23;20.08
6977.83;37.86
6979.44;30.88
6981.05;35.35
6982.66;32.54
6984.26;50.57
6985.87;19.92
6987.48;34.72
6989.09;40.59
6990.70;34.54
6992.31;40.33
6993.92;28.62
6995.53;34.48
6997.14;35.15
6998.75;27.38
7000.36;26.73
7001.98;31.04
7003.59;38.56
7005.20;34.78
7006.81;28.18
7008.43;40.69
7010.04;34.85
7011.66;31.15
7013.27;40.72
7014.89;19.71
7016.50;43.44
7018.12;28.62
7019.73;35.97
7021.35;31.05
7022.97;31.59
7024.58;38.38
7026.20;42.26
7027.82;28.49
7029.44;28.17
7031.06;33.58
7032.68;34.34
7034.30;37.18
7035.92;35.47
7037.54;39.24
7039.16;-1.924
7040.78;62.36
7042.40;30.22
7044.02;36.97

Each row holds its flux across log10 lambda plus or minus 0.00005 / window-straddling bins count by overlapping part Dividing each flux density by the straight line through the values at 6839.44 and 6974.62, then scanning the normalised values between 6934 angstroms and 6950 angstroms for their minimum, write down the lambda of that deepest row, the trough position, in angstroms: 6947.37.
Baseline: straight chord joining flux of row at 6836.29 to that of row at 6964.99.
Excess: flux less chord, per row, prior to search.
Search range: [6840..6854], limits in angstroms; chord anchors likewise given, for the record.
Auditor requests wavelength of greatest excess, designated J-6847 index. 6842.59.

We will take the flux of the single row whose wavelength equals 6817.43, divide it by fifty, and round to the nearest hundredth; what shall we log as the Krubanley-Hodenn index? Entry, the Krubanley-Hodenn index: 0.70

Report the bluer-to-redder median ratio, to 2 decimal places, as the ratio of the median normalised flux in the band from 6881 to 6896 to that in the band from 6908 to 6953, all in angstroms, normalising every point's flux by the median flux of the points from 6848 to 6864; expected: 1.07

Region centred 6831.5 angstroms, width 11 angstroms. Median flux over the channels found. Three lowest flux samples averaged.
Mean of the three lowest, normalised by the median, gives 0.79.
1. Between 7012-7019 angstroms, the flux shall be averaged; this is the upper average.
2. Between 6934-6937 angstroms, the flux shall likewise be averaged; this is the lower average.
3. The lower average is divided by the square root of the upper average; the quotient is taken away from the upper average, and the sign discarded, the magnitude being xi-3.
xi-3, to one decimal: 26.7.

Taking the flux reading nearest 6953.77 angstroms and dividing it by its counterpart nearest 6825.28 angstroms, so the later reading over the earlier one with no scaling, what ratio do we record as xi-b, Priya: 0.94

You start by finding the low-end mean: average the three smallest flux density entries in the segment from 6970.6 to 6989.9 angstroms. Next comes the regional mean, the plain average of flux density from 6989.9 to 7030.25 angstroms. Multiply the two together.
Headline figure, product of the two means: 373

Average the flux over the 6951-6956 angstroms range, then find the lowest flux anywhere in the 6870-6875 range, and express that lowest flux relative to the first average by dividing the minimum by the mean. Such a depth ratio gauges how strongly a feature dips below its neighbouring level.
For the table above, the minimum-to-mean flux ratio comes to 0.82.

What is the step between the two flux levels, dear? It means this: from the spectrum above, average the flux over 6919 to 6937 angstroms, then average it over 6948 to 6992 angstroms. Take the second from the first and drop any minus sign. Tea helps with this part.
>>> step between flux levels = 3.5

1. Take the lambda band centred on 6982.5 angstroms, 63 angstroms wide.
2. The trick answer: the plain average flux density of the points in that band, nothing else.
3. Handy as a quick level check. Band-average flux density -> 32.2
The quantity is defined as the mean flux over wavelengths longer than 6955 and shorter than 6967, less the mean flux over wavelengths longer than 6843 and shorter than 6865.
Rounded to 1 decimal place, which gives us 1.0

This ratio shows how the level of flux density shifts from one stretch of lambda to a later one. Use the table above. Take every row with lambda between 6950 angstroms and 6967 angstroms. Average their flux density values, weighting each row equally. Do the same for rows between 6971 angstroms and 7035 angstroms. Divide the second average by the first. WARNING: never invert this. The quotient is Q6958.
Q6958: 0.95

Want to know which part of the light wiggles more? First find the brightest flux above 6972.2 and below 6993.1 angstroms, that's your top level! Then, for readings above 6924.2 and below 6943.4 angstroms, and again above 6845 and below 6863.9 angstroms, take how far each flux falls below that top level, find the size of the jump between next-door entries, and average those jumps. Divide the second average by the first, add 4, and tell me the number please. 4.4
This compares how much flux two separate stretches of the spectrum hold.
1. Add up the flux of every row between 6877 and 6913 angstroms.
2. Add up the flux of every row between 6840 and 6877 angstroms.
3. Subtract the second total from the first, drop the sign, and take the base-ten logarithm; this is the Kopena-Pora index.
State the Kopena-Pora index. 1.2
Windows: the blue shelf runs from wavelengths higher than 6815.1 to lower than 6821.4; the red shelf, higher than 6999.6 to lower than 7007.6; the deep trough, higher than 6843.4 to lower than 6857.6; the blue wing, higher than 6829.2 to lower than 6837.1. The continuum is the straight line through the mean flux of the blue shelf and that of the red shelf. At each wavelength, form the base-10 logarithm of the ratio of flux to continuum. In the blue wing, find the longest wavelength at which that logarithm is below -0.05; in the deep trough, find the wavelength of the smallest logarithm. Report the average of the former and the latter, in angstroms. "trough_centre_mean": 6845.0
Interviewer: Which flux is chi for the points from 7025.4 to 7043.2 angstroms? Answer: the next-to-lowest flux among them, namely 28.17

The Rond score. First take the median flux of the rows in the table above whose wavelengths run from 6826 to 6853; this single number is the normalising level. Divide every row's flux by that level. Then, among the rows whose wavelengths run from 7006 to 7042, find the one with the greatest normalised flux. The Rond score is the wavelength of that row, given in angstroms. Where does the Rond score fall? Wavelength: 7040.78 angstroms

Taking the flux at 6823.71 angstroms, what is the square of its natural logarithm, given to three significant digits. 12.6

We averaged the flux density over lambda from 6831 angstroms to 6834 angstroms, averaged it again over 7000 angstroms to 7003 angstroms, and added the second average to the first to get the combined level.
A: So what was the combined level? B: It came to 73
